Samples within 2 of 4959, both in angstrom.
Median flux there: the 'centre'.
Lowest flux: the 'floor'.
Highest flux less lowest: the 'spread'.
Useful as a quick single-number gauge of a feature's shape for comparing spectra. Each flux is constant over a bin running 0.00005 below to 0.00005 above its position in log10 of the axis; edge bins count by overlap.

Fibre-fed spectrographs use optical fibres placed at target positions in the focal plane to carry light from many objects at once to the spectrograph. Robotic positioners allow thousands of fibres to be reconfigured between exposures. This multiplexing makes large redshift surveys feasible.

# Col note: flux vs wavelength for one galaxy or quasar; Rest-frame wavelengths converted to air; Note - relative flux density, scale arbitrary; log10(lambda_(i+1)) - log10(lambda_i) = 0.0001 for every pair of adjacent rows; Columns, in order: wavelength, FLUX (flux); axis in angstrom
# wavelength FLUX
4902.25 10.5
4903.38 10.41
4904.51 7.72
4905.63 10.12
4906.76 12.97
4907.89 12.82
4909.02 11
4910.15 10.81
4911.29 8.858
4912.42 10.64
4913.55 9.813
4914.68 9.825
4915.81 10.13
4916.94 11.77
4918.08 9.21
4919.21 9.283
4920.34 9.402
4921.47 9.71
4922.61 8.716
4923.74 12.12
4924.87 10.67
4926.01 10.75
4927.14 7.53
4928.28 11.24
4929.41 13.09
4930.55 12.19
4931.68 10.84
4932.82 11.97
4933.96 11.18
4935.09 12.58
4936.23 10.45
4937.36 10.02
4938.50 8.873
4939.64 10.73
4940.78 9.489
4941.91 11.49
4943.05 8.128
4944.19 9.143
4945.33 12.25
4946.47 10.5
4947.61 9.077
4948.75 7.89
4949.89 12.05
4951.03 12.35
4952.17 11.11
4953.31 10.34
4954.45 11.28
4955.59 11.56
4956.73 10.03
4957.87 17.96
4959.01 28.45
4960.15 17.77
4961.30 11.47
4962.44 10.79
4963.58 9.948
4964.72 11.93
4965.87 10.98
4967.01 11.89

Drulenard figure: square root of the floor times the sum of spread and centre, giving 22.6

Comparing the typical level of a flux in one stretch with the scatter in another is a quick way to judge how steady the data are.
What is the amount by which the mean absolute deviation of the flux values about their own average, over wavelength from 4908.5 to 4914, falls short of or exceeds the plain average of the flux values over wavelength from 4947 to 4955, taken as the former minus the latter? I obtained -9.9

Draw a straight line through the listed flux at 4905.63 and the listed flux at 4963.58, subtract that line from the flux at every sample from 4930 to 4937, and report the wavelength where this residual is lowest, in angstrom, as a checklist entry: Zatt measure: 4936.23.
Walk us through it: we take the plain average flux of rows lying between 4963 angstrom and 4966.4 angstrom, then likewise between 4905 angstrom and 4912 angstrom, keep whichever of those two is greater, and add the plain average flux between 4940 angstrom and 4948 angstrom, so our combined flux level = 21.1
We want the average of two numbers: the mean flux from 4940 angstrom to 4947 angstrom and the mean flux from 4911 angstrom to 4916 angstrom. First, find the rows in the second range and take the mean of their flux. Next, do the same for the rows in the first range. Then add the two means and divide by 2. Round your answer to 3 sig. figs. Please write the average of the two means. 10.0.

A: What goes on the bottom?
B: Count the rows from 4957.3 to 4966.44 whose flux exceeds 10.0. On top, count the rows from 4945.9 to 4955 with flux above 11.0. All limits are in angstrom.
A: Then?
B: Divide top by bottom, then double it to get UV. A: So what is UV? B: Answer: 1.1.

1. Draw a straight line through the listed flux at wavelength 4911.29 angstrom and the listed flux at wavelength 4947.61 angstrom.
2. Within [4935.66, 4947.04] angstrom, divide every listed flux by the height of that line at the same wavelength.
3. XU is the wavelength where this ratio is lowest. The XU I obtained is 4943.05 angstrom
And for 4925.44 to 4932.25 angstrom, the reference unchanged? 4927.14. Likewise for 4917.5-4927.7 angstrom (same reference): 4927.14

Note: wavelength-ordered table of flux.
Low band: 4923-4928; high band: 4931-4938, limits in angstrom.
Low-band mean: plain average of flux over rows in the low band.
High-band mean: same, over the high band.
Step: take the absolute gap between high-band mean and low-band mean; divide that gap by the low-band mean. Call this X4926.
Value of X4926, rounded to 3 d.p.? 0.088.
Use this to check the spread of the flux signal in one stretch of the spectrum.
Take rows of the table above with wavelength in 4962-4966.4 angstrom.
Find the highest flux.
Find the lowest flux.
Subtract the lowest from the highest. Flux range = 2.0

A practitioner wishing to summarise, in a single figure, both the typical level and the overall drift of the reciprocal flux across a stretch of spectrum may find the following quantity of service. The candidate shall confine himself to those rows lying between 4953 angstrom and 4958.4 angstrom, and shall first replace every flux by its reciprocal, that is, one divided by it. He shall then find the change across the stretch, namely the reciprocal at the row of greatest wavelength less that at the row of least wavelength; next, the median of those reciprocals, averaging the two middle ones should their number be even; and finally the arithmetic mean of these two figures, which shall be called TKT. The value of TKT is 0.024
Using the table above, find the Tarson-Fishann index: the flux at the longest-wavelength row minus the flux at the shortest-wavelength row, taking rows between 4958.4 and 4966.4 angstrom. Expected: -17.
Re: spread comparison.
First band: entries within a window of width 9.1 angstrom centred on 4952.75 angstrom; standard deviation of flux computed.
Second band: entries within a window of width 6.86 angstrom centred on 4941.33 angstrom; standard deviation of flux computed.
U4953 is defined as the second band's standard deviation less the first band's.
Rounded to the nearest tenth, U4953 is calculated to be -0.2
